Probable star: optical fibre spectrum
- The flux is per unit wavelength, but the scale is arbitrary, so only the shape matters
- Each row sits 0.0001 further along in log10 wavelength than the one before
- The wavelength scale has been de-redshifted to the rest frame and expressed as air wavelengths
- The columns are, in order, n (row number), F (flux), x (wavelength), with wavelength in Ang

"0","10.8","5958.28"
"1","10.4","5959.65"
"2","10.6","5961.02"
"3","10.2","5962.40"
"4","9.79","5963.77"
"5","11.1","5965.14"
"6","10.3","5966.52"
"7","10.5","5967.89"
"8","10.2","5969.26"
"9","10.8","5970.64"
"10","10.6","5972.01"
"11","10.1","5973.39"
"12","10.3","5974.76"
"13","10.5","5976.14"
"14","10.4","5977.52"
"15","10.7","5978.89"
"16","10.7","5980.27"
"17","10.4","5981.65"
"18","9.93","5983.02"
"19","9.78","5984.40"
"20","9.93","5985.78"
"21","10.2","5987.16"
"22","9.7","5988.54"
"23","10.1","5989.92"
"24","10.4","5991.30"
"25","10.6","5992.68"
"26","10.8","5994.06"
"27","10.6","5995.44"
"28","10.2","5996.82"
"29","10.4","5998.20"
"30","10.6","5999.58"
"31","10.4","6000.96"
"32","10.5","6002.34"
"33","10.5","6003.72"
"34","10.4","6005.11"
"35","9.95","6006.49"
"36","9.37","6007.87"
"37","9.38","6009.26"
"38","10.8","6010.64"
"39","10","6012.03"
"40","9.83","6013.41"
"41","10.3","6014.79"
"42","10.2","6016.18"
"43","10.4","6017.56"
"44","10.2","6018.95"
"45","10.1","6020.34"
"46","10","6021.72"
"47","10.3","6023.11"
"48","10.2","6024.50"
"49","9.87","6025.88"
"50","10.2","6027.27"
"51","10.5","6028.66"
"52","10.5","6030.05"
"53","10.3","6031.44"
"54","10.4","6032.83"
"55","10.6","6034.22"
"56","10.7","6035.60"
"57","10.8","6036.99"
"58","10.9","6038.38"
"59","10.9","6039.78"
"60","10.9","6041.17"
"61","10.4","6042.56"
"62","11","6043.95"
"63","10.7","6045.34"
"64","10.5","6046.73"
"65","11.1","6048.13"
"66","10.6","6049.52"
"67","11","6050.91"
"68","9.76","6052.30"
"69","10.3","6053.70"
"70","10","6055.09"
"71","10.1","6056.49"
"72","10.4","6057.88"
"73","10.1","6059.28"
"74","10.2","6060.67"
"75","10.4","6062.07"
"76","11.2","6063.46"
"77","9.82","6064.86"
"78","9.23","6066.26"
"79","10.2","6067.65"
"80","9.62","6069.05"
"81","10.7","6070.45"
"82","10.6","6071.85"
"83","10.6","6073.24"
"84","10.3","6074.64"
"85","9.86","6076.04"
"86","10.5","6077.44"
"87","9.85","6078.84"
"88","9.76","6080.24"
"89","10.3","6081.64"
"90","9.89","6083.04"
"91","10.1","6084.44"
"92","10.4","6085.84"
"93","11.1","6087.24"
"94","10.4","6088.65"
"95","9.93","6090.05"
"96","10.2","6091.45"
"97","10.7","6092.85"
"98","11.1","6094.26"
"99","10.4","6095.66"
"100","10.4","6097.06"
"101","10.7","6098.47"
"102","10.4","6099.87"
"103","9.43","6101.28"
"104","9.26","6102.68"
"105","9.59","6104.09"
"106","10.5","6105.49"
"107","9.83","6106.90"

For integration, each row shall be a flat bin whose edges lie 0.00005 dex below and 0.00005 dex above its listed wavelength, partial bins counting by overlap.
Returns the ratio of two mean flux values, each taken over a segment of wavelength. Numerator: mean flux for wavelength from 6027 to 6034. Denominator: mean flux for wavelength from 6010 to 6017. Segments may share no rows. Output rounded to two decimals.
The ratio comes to 1.02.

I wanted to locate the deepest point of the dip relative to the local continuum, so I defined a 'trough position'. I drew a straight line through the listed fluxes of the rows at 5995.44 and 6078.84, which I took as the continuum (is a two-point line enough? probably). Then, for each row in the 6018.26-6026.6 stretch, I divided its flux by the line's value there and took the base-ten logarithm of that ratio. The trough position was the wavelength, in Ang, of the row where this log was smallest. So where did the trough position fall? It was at 6025.88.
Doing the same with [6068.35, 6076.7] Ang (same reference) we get 6069.05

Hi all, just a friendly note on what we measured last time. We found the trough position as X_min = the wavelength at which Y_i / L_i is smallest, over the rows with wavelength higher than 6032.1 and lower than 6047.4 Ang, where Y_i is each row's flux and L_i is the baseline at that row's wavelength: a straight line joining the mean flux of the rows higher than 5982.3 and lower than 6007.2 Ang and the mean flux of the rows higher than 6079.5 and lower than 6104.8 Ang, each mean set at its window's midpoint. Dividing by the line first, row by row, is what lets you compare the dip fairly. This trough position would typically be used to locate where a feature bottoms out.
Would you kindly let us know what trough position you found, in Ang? 6032.83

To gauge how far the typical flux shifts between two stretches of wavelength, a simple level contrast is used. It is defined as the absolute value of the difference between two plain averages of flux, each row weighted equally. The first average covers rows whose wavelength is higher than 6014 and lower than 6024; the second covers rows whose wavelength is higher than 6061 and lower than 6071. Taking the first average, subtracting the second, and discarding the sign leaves 0.05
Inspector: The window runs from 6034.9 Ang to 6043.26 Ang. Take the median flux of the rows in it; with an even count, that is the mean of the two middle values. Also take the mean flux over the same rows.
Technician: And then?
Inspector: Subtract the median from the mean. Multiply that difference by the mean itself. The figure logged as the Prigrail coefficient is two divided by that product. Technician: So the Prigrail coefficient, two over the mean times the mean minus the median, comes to -2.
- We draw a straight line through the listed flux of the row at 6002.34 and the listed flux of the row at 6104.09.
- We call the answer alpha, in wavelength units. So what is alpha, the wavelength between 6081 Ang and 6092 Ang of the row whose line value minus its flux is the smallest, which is 6087.24 Ang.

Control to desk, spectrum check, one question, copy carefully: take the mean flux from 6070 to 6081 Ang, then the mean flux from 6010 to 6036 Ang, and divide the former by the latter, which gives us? 1.00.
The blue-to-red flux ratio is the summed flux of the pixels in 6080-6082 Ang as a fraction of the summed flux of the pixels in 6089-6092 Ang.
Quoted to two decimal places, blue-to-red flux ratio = 1.00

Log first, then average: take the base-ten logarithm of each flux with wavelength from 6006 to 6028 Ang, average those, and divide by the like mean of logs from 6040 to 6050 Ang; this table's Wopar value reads 0.97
